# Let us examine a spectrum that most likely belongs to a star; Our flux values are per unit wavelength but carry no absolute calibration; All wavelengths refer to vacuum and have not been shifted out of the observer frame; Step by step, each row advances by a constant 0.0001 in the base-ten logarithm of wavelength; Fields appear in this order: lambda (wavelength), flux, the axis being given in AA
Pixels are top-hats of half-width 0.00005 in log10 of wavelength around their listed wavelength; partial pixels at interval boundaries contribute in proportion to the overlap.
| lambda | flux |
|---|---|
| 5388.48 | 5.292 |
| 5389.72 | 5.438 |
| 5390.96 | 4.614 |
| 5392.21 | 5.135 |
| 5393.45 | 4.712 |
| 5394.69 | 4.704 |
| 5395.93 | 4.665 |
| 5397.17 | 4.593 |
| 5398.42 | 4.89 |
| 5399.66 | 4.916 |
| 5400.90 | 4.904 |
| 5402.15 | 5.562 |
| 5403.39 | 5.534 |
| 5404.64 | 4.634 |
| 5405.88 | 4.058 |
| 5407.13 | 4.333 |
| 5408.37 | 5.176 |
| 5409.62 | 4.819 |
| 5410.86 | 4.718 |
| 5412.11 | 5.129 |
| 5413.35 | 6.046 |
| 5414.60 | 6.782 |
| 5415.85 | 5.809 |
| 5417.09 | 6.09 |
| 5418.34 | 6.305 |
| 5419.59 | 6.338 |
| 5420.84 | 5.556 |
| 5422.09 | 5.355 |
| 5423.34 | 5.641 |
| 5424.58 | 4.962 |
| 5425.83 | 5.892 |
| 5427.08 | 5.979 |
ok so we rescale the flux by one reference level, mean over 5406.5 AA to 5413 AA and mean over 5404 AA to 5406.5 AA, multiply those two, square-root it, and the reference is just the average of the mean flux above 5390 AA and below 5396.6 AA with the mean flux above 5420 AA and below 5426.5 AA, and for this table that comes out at 0.89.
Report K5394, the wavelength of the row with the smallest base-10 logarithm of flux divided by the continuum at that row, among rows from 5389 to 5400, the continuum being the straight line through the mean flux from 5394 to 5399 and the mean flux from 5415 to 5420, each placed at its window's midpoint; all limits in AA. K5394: 5397.17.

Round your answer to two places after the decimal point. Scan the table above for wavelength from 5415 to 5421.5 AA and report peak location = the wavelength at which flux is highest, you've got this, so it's 5419.59 AA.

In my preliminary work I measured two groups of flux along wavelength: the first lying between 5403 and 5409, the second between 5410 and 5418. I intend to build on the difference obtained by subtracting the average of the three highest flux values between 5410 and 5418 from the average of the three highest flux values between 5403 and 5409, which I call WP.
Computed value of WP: -1.2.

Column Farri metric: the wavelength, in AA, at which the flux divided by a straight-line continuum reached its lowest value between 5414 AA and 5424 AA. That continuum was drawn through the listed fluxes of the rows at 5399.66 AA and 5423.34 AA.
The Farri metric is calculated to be 5422.09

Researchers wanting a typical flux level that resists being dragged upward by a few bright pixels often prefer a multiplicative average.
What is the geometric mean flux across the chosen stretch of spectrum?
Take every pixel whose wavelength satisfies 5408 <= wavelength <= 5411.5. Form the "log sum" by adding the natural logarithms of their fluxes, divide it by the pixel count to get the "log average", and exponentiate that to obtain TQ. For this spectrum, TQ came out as 4.9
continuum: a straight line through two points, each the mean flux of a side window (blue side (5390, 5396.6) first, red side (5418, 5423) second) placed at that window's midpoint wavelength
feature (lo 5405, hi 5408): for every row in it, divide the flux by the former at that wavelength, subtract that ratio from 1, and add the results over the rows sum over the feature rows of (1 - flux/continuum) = 0.42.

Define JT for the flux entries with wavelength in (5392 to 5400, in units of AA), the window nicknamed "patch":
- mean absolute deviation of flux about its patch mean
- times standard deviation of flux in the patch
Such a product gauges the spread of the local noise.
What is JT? 0.03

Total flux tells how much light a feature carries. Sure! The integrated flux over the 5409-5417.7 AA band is 49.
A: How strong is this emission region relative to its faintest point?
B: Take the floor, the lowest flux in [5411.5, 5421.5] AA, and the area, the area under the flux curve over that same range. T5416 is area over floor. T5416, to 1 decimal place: 11.7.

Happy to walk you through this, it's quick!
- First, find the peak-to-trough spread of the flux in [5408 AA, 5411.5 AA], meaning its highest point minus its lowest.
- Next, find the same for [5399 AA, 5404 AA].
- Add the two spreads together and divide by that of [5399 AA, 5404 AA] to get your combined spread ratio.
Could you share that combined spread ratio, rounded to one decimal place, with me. 1.7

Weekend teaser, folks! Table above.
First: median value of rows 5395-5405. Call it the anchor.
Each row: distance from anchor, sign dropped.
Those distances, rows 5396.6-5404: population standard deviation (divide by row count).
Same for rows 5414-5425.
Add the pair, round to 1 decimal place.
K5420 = 0.8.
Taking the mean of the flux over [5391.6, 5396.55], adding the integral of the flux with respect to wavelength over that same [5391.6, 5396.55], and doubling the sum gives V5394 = 57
